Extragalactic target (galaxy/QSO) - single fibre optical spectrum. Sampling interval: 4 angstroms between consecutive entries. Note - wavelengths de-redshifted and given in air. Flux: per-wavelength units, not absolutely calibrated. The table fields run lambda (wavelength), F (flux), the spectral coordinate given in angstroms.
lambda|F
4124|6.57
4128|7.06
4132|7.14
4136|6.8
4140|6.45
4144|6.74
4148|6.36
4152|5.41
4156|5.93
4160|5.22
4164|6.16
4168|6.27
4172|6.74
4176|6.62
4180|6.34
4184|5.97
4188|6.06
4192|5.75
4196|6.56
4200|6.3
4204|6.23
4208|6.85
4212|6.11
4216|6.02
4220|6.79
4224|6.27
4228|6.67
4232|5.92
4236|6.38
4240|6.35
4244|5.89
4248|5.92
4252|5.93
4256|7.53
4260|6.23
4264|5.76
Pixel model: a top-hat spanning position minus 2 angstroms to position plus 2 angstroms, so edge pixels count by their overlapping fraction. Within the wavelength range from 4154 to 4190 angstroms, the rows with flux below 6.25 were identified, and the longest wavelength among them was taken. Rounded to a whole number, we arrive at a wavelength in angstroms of 4188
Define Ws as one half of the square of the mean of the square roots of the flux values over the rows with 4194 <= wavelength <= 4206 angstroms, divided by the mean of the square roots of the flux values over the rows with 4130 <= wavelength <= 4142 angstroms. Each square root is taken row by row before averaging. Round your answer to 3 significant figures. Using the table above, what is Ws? 1.22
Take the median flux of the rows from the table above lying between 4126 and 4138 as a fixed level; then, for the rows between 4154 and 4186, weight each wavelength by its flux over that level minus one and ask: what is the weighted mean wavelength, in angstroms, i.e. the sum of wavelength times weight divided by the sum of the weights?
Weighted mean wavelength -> 4167.9 angstroms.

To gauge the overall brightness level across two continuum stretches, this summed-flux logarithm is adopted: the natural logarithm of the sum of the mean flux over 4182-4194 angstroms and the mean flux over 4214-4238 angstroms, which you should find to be 2.51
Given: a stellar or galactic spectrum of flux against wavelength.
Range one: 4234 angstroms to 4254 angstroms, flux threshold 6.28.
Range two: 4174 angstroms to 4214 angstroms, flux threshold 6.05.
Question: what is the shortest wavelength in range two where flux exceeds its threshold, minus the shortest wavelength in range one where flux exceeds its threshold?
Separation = -60 angstroms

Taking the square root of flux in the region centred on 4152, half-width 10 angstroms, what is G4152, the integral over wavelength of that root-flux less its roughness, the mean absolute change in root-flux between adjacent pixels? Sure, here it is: 48.5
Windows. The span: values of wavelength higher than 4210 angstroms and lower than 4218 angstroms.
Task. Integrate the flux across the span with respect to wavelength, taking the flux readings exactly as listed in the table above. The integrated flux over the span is 49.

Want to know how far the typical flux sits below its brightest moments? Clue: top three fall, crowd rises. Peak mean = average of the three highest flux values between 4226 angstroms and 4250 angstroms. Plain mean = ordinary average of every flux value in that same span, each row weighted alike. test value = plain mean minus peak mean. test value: -0.28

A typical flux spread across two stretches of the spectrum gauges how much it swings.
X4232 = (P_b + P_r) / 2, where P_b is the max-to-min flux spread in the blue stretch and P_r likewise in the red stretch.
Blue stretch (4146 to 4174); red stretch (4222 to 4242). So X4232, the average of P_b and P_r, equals 1.1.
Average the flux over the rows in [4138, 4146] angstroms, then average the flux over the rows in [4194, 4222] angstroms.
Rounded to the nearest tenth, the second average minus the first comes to -0.2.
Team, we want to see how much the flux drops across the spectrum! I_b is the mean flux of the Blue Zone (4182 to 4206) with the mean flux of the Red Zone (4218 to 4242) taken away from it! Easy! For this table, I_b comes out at -0.25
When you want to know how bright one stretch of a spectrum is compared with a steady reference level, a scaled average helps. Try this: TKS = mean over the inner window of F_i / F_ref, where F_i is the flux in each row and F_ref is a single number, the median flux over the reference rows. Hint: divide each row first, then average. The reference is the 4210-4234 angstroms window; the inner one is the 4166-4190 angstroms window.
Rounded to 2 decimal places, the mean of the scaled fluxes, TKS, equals 1.02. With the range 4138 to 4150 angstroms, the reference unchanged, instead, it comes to 1.05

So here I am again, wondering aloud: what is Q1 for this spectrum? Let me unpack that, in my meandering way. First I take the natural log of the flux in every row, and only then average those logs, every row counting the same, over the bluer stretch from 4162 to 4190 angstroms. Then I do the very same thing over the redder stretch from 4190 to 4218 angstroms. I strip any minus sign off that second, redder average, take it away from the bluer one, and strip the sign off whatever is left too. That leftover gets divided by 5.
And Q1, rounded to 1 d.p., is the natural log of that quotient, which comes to -6.4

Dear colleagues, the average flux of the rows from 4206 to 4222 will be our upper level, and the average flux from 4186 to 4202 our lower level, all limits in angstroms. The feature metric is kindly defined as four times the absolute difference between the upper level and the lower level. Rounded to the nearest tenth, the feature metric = 1.1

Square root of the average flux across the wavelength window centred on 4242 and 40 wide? 2.51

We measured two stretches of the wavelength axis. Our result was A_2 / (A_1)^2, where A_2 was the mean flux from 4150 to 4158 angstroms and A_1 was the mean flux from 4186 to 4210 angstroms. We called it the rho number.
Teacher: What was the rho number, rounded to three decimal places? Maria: 0.143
